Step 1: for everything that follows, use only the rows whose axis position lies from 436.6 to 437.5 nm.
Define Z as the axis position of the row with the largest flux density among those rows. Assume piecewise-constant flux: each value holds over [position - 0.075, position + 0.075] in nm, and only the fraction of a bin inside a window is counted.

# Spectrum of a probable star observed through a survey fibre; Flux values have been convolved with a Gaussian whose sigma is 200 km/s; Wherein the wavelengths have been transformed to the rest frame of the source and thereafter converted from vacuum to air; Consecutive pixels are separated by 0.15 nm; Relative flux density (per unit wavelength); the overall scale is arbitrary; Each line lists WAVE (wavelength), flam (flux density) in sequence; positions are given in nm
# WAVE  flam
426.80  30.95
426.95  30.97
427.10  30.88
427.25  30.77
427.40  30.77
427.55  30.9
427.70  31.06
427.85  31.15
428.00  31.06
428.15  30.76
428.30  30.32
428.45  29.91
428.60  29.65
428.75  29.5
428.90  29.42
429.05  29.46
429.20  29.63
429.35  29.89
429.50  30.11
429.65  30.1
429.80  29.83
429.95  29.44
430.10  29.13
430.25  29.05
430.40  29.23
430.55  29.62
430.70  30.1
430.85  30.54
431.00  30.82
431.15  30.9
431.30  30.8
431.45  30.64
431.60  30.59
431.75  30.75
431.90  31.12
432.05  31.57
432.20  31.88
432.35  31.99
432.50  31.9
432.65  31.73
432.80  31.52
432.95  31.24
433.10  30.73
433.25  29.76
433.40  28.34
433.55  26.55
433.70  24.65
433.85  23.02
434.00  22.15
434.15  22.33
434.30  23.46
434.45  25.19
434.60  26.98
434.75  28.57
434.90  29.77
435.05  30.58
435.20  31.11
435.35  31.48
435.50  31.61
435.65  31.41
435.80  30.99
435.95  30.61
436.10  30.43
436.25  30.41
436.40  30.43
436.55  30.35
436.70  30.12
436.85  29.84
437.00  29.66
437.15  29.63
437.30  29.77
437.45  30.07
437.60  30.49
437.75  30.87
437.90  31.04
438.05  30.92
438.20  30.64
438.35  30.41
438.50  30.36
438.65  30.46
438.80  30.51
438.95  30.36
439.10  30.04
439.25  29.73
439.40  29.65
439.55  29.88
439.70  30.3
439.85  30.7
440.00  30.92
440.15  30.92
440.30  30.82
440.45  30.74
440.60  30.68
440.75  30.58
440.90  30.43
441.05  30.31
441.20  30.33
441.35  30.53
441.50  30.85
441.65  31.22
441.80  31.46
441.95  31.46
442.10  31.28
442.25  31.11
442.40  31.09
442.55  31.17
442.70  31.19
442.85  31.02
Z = 436.70 nm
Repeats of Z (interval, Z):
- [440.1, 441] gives 440.15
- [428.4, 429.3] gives 428.45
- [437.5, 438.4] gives 437.90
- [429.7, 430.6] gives 429.80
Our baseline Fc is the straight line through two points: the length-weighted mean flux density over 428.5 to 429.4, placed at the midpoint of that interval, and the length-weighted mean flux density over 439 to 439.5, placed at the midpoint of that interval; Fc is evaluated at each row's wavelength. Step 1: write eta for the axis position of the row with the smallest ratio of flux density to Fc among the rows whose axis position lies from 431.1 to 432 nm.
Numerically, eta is 431.60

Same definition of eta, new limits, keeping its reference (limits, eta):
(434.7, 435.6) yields 434.75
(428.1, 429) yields 428.90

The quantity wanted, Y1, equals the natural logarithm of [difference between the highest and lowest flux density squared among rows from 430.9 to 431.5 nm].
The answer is 2.77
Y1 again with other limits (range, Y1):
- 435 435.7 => 4.16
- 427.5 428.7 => 4.51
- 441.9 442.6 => 3.14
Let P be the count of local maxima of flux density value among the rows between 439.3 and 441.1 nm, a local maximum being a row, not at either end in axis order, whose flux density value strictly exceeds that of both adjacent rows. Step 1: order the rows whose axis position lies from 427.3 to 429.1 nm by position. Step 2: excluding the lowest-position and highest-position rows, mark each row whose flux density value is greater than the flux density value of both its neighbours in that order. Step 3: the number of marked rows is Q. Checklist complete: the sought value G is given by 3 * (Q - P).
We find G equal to 3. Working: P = 0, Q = 1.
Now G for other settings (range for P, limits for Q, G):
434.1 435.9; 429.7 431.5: 0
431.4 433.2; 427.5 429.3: 0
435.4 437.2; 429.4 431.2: -3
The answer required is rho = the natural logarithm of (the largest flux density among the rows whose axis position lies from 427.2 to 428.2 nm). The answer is 3.44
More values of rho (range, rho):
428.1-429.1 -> 3.43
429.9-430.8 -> 3.40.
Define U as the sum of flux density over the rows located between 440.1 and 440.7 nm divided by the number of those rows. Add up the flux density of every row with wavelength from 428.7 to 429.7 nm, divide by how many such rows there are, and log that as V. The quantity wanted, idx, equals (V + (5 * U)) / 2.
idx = 91.8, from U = 30.8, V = 29.7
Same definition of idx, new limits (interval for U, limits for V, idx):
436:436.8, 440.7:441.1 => 91.1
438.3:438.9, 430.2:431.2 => 91.1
